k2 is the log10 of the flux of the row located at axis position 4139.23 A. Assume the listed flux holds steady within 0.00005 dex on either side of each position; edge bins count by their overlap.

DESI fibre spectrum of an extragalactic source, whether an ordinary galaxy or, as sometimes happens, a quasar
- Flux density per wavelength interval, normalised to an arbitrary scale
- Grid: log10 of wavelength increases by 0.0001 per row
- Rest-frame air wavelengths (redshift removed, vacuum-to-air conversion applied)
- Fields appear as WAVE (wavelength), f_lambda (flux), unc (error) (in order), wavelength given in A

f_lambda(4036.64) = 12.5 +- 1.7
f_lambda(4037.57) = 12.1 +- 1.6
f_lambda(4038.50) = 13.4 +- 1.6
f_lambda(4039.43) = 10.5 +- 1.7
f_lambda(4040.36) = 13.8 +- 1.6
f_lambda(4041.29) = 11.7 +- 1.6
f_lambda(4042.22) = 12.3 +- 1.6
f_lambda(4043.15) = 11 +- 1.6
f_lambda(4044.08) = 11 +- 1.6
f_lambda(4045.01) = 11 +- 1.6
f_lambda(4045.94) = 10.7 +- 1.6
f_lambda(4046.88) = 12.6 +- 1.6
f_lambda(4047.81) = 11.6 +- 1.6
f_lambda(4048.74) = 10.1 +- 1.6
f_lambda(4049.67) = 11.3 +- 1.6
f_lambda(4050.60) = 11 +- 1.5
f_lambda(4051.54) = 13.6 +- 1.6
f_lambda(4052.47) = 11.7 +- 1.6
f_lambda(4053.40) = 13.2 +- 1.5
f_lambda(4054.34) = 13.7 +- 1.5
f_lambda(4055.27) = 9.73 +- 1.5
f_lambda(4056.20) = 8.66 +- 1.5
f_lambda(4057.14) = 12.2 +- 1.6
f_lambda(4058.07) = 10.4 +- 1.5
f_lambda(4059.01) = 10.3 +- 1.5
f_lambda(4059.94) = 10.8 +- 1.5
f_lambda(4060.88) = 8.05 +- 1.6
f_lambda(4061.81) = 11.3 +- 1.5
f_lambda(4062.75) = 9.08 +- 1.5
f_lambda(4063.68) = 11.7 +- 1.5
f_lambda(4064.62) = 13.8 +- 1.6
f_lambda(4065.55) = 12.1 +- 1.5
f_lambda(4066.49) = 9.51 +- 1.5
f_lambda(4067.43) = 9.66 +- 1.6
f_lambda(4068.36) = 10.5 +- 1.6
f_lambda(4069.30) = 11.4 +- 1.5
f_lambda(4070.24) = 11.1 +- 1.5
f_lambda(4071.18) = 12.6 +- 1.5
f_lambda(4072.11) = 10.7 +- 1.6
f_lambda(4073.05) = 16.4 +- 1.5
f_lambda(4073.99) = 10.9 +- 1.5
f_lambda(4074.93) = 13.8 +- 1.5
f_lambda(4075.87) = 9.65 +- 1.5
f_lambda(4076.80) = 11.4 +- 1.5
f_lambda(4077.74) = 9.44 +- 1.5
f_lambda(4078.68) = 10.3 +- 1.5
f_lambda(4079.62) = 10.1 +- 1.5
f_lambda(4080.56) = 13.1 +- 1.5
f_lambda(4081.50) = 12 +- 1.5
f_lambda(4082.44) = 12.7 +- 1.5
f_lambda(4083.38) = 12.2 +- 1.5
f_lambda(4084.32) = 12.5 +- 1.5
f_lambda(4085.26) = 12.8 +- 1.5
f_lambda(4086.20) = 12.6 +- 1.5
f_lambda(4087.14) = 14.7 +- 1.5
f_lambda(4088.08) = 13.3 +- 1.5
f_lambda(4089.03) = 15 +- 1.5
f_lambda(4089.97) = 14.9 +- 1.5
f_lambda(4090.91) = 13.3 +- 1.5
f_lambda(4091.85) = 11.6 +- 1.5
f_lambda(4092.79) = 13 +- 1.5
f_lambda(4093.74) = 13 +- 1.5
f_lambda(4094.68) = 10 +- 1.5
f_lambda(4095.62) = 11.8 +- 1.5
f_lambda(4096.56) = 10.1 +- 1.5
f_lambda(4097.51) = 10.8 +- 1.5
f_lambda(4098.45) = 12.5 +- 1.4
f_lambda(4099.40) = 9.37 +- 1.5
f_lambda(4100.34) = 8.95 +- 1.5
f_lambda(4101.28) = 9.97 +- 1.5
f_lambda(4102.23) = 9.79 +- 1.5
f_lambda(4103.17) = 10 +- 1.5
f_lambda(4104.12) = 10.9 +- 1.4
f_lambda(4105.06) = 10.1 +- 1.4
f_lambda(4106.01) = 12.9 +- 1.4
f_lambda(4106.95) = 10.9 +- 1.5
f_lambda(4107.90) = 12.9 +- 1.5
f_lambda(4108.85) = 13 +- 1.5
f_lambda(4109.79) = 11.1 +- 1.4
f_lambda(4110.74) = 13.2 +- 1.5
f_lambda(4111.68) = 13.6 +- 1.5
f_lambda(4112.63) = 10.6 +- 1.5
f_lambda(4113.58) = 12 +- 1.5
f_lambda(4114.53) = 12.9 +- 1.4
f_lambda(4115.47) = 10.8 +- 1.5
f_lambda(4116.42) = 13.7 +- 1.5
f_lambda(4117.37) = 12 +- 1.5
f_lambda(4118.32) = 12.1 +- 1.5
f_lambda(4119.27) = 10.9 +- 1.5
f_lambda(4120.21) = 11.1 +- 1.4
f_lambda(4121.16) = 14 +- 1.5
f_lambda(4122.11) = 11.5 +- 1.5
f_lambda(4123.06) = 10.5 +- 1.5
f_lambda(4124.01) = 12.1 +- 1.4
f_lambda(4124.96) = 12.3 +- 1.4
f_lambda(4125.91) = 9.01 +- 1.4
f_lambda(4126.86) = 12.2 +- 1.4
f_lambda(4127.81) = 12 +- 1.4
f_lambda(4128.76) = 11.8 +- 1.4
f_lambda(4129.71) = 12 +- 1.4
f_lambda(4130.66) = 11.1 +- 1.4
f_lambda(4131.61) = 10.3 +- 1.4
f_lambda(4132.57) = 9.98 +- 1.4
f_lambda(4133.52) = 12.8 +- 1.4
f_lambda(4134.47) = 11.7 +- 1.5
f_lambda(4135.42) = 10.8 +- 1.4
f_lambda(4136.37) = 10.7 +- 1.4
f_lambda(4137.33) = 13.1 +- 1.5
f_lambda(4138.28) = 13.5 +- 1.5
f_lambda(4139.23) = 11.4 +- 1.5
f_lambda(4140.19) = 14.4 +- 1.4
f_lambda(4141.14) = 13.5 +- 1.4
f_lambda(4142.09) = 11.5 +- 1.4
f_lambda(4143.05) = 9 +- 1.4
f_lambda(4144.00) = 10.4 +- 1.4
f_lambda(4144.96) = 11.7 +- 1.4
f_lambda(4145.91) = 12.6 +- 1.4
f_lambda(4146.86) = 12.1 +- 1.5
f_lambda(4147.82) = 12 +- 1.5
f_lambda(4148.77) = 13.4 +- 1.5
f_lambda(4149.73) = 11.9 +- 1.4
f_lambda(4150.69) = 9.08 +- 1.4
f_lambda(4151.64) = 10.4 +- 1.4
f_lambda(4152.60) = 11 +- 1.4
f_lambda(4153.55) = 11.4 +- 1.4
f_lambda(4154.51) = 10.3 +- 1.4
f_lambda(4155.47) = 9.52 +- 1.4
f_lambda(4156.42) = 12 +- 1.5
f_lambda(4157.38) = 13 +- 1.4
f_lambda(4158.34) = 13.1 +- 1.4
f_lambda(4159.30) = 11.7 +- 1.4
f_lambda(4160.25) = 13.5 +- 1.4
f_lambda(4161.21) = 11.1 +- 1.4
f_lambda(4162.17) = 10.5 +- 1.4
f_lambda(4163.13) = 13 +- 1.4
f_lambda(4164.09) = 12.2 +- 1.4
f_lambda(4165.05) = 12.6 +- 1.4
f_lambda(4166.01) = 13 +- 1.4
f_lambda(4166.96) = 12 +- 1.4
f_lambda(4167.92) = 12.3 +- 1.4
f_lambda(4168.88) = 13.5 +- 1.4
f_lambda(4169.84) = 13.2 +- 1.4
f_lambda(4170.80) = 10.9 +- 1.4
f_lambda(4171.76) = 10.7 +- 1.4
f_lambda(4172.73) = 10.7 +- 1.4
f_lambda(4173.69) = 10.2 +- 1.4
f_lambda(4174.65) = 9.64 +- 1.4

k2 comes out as 1.06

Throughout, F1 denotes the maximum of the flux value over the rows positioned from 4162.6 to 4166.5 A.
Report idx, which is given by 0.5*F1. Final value 6.5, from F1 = 13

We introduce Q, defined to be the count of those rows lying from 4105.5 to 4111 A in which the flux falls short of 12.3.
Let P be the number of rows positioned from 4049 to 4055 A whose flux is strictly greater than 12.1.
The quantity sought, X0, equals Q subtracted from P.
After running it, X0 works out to 1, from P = 3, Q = 2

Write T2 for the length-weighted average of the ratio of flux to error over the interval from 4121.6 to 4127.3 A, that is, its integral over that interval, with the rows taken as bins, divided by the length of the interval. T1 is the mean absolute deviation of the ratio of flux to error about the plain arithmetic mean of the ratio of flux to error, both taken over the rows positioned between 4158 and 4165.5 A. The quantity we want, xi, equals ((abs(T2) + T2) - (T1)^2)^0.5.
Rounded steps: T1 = 0.60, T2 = 7.9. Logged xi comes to 3.9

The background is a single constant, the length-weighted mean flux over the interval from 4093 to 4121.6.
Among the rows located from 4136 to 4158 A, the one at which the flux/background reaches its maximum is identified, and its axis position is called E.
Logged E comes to 4140.19 A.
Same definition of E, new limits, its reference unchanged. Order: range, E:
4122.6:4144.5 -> 4140.19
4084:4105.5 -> 4089.03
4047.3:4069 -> 4064.62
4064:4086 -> 4073.05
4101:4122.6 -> 4121.16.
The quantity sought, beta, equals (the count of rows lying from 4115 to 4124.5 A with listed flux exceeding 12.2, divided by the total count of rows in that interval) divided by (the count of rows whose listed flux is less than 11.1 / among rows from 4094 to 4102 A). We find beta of 0.03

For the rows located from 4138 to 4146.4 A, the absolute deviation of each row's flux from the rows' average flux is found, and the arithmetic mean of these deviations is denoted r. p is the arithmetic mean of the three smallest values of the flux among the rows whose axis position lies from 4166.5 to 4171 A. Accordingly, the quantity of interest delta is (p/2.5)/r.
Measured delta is 3.5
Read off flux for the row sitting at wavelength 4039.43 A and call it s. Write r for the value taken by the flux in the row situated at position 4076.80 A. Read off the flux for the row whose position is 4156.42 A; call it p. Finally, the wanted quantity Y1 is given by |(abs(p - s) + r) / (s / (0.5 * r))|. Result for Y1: 7.0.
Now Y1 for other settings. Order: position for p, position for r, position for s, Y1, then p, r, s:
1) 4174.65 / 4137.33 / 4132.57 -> 8.8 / 9.64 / 13.1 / 9.98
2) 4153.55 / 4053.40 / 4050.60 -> 8.2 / 11.4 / 13.2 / 11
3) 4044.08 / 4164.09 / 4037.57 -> 6.7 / 11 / 12.2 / 12.1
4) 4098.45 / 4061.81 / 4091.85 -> 5.9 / 12.5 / 11.3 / 11.6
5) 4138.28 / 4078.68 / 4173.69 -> 6.9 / 13.5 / 10.3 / 10.2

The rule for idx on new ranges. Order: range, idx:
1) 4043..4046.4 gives 5.5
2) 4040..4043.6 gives 6.9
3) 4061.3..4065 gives 6.9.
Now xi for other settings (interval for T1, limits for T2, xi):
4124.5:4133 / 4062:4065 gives 3.8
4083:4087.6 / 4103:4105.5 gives 3.8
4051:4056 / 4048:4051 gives 3.6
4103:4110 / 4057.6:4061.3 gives 3.5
